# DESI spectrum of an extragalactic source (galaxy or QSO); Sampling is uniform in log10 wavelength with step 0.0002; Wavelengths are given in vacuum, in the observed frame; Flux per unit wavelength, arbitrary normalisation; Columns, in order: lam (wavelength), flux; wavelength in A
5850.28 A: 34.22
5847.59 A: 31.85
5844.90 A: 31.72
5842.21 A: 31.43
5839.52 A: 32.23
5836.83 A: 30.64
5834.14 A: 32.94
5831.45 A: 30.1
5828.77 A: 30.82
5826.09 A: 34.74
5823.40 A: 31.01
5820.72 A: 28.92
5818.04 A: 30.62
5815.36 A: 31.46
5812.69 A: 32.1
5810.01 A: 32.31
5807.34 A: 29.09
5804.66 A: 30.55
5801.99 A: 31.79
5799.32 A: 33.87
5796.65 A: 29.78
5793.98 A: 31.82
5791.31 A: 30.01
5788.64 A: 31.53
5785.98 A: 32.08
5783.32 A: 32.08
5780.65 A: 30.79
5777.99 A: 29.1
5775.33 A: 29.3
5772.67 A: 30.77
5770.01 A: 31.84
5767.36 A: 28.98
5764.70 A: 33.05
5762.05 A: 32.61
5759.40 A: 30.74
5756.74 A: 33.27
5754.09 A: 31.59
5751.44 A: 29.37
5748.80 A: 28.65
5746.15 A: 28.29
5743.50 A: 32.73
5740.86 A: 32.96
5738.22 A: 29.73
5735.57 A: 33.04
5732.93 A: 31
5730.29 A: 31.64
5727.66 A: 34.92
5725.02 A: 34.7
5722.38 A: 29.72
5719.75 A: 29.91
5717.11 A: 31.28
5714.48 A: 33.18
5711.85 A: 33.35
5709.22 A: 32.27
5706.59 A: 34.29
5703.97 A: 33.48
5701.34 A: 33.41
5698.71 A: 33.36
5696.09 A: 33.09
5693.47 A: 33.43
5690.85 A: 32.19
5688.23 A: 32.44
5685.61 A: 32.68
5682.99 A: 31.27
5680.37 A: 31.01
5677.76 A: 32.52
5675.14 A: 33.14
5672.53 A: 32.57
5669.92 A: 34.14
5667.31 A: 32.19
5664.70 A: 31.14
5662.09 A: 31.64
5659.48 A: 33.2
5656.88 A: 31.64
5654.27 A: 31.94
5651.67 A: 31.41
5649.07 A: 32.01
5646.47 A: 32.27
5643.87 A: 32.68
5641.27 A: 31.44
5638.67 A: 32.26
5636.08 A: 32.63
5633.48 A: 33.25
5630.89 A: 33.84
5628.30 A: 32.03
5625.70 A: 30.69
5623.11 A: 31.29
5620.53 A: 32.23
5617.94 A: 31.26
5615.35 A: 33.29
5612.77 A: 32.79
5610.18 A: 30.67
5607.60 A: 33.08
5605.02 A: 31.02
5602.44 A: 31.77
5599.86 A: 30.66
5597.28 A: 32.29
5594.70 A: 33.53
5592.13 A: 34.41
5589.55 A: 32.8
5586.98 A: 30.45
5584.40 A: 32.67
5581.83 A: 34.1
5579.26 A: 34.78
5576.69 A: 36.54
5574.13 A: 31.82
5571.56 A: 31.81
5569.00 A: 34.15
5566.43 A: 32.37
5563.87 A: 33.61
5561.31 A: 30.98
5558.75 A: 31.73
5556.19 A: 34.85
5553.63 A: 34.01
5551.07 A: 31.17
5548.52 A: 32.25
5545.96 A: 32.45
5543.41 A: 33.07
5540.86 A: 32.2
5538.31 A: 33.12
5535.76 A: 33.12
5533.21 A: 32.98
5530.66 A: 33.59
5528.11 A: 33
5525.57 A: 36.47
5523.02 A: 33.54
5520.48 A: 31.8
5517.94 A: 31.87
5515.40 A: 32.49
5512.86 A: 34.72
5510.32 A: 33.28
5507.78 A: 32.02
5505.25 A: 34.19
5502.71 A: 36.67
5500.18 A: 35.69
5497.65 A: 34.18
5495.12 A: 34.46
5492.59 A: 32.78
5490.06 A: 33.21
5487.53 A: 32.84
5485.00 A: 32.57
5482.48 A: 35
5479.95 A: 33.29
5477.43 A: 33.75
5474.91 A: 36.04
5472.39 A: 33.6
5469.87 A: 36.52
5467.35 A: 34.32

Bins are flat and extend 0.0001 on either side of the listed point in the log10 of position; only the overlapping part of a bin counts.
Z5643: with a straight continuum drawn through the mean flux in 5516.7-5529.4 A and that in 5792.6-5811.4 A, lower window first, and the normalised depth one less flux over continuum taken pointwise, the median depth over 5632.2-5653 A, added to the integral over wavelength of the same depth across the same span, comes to 0.2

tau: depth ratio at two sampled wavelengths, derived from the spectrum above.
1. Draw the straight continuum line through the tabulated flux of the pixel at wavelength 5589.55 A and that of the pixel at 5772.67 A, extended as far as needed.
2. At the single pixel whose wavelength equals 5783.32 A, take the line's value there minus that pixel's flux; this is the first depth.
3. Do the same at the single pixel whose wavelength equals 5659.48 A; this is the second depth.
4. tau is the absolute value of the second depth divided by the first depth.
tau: 0.8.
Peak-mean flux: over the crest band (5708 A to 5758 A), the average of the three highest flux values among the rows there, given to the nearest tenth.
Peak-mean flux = 34.3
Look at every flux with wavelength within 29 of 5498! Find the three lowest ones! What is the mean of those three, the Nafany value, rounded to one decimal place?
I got 31.9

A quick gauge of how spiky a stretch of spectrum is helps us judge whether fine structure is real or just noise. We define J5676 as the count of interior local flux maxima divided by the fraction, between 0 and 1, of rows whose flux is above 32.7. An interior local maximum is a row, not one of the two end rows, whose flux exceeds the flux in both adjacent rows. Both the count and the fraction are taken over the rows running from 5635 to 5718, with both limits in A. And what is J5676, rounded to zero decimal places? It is 26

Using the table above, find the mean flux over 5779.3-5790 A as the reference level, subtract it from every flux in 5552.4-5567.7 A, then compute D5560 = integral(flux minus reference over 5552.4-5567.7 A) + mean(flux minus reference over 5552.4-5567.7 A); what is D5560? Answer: 21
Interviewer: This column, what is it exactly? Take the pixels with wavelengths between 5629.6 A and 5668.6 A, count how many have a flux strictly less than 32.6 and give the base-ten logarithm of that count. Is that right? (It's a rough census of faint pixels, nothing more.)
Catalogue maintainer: 1.00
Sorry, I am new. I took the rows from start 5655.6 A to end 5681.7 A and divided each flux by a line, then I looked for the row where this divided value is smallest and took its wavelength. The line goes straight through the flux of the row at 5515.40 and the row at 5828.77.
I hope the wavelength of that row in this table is 5680.37 A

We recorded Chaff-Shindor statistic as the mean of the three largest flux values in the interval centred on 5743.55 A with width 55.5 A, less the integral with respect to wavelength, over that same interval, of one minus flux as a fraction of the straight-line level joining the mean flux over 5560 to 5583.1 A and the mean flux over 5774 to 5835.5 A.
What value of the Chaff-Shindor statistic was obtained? 33.8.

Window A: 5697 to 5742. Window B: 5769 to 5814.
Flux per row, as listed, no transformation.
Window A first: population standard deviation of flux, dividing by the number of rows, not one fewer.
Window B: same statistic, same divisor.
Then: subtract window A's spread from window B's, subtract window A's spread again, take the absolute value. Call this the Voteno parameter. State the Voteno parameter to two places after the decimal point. 1.95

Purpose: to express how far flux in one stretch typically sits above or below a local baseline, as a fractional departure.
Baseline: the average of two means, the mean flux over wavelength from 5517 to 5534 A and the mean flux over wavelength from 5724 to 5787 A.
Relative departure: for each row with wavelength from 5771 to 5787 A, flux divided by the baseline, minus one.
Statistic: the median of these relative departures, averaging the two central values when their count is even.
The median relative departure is -0.049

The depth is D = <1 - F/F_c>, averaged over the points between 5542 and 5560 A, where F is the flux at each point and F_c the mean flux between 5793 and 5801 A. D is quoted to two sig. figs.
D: -0.030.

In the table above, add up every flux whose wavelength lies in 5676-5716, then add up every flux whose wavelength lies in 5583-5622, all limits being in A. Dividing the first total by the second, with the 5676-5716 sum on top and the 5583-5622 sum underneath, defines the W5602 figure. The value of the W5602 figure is 1.02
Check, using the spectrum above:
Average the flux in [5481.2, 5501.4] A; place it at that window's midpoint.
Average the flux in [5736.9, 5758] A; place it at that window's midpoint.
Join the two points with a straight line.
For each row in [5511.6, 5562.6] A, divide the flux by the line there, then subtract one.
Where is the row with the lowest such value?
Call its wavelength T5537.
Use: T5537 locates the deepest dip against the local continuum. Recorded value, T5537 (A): 5561.31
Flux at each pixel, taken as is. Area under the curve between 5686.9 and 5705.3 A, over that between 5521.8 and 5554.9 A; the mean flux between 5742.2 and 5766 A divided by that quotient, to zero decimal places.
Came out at 56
